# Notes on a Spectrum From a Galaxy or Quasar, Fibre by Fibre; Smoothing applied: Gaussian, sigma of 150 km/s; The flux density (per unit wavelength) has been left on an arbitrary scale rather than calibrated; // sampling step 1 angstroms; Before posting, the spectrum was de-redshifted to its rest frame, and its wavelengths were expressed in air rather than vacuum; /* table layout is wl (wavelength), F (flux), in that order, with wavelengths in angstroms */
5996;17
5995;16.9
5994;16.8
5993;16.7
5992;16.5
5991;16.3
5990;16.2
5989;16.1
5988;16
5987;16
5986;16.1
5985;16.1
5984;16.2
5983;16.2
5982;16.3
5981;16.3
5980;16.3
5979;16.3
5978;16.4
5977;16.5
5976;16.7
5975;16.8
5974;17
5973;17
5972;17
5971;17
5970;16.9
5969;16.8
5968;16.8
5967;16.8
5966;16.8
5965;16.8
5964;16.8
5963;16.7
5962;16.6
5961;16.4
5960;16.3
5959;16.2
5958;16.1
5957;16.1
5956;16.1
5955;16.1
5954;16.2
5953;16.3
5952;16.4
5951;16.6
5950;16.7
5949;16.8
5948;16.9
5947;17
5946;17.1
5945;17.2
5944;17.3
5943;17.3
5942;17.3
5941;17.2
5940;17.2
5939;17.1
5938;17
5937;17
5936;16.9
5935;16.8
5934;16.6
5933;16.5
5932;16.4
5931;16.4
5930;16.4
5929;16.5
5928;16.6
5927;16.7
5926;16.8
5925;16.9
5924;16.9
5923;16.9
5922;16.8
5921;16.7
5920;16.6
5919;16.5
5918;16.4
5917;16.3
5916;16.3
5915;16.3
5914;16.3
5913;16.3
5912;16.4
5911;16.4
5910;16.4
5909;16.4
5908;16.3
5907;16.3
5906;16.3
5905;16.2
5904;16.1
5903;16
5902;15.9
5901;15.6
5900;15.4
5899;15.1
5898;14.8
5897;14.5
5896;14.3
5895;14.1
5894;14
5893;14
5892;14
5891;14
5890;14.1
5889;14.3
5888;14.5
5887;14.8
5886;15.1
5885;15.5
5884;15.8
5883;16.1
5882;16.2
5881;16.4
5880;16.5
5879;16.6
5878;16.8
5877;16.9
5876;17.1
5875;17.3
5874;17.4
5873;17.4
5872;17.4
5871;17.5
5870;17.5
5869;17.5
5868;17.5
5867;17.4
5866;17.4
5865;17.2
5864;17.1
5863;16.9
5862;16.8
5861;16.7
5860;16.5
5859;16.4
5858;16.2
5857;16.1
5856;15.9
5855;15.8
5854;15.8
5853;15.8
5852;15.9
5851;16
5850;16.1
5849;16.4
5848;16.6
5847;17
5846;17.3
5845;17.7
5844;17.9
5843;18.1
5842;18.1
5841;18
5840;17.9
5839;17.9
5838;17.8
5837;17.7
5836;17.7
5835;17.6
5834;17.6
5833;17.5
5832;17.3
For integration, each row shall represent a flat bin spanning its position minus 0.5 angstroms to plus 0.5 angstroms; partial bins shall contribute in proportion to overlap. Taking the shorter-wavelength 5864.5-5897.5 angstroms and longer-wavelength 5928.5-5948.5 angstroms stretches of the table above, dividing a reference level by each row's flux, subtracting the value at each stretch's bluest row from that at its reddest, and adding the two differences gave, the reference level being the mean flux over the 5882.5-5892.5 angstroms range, 0.14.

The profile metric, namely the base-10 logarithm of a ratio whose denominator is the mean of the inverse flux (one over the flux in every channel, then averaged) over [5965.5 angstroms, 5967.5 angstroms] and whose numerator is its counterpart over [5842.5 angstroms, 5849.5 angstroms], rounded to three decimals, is -0.012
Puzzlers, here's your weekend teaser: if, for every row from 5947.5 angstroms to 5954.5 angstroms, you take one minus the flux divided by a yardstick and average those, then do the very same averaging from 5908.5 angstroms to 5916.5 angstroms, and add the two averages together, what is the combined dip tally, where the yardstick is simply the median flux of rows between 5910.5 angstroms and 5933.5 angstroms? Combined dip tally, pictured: 0.006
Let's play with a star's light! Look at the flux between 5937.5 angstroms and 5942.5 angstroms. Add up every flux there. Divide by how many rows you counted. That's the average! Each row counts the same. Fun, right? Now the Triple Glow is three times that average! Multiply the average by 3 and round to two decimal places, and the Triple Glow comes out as 51.48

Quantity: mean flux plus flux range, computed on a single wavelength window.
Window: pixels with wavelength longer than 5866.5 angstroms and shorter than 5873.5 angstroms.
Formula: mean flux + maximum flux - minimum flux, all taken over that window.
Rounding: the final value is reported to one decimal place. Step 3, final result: 17.6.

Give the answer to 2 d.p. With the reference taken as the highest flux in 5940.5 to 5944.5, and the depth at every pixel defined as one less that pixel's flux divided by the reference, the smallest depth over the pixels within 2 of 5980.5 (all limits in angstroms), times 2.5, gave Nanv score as 0.14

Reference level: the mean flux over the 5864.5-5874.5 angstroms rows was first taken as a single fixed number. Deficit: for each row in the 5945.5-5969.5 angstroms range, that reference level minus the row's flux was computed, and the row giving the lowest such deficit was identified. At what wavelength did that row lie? 5946 angstroms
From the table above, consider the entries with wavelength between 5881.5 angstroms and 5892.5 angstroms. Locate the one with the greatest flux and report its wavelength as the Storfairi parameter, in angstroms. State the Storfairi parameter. 5882 angstroms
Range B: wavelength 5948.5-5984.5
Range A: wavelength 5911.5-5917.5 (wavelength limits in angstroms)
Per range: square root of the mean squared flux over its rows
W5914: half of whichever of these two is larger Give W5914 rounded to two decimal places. 8.27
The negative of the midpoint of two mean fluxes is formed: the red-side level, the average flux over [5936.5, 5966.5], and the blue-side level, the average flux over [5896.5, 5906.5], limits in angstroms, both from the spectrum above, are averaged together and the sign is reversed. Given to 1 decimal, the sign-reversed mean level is -16.2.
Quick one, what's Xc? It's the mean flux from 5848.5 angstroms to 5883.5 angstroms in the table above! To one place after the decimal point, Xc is 16.7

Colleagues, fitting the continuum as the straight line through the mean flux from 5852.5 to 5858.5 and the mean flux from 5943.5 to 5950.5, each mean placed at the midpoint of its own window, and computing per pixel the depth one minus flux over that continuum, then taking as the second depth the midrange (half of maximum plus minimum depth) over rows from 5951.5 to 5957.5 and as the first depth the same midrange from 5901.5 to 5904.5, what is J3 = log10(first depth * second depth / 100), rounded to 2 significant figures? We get -4.8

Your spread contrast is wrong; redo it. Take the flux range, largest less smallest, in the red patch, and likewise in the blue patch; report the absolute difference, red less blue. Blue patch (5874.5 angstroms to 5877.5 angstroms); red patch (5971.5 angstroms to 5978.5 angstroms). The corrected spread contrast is 0.20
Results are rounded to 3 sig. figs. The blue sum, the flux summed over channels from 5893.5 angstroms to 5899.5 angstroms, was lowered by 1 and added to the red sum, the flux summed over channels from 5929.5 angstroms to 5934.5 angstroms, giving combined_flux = 168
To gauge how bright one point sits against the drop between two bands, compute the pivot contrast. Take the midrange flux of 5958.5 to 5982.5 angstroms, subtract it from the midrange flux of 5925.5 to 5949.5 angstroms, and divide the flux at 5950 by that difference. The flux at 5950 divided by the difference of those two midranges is 66.8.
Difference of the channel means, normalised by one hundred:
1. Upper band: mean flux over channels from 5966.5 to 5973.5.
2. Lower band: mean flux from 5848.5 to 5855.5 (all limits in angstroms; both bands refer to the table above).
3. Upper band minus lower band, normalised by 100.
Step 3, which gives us 0.009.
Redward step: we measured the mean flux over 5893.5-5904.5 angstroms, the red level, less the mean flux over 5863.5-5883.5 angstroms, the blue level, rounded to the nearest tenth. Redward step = -2.0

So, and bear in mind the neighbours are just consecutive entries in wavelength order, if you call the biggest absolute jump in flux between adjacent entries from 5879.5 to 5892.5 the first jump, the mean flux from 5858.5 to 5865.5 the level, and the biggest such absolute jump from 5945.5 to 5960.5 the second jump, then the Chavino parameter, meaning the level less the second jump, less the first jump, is 16.2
